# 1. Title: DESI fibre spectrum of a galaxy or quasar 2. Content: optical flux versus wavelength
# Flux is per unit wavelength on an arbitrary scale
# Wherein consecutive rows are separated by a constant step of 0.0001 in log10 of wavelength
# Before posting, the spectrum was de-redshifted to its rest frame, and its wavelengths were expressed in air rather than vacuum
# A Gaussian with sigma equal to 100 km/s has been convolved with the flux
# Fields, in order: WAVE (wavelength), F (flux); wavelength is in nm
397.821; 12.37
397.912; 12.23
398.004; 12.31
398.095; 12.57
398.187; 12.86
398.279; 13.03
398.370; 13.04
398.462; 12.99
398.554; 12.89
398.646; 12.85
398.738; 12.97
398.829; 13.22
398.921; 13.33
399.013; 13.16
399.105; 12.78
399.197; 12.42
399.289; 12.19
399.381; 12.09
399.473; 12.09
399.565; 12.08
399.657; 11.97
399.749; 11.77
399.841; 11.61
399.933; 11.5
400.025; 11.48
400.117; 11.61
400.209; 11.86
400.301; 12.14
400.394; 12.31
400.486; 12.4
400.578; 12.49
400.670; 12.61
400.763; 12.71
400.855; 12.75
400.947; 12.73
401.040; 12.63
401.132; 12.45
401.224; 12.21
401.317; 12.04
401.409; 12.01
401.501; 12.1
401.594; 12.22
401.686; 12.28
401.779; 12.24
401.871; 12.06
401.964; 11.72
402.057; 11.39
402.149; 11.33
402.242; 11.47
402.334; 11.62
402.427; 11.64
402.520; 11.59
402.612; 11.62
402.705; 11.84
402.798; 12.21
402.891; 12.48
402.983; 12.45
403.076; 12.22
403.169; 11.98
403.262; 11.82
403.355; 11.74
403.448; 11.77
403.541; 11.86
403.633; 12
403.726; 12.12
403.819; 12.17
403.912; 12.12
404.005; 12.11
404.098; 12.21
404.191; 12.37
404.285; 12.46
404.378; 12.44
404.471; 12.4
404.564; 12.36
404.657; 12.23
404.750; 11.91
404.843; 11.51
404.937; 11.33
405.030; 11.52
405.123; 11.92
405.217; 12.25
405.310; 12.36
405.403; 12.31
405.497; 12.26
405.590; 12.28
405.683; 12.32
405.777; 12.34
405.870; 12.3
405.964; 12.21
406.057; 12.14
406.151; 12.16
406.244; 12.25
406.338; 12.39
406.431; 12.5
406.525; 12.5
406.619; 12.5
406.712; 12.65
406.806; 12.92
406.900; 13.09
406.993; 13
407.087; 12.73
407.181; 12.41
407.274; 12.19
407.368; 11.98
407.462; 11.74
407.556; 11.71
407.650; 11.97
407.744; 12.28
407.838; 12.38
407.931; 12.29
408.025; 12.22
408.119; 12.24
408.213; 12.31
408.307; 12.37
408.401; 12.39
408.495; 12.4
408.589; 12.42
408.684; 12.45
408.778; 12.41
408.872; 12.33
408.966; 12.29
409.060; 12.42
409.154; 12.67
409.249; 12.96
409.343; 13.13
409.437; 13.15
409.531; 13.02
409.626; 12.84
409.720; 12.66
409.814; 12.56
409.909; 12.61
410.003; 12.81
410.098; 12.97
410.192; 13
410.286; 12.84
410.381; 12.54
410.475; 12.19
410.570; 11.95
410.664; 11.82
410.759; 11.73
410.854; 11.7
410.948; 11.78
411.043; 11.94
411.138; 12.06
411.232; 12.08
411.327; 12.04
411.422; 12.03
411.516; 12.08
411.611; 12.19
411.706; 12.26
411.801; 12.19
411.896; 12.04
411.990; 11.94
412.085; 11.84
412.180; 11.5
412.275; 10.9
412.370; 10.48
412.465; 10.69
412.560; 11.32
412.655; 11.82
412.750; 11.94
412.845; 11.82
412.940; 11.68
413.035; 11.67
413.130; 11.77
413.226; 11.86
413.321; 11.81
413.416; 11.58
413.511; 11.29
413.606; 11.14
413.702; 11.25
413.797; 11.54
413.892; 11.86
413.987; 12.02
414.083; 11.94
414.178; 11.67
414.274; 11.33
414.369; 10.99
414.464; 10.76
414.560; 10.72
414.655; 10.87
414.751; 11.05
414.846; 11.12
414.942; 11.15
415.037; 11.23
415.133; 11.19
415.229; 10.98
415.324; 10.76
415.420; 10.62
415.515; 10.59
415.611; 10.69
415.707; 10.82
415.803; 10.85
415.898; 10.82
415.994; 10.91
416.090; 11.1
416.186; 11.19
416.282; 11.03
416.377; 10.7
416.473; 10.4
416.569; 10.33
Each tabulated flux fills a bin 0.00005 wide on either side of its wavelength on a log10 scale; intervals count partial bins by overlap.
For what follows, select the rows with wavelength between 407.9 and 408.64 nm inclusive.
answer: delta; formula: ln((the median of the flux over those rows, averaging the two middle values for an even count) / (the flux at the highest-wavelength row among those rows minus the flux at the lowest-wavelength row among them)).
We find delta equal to 4.55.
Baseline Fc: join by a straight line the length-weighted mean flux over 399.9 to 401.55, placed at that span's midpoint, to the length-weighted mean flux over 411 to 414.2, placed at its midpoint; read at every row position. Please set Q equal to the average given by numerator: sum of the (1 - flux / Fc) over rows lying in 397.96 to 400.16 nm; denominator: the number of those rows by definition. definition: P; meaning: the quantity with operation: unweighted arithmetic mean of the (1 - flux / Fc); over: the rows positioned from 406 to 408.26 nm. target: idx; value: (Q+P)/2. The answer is -0.023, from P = -0.034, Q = -0.012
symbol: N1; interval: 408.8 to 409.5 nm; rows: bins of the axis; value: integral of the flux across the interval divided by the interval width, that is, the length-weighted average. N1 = 12.7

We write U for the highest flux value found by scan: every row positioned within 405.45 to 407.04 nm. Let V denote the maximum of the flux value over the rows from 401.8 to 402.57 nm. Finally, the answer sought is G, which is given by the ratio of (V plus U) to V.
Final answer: 2.09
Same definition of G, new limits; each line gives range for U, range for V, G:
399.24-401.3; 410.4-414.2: 2.04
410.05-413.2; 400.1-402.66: 2.02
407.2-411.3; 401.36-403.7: 2.05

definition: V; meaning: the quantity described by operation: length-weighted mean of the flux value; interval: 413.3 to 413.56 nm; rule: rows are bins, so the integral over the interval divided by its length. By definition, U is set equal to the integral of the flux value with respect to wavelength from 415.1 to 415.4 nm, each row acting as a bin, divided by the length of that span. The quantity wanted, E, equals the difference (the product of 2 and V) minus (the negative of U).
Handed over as 34.0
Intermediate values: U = 10.9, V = 11.6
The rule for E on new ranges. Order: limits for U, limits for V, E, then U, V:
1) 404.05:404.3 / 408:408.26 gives 36.8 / 12.3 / 12.3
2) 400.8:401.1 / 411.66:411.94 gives 37.0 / 12.7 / 12.1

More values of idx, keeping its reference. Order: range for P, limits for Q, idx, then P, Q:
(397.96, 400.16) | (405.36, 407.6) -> -0.022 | -0.012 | -0.033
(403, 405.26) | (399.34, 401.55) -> 0.006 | 0.004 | 0.007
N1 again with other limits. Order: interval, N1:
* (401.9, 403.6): 11.8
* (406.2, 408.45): 12.4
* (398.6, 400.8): 12.3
